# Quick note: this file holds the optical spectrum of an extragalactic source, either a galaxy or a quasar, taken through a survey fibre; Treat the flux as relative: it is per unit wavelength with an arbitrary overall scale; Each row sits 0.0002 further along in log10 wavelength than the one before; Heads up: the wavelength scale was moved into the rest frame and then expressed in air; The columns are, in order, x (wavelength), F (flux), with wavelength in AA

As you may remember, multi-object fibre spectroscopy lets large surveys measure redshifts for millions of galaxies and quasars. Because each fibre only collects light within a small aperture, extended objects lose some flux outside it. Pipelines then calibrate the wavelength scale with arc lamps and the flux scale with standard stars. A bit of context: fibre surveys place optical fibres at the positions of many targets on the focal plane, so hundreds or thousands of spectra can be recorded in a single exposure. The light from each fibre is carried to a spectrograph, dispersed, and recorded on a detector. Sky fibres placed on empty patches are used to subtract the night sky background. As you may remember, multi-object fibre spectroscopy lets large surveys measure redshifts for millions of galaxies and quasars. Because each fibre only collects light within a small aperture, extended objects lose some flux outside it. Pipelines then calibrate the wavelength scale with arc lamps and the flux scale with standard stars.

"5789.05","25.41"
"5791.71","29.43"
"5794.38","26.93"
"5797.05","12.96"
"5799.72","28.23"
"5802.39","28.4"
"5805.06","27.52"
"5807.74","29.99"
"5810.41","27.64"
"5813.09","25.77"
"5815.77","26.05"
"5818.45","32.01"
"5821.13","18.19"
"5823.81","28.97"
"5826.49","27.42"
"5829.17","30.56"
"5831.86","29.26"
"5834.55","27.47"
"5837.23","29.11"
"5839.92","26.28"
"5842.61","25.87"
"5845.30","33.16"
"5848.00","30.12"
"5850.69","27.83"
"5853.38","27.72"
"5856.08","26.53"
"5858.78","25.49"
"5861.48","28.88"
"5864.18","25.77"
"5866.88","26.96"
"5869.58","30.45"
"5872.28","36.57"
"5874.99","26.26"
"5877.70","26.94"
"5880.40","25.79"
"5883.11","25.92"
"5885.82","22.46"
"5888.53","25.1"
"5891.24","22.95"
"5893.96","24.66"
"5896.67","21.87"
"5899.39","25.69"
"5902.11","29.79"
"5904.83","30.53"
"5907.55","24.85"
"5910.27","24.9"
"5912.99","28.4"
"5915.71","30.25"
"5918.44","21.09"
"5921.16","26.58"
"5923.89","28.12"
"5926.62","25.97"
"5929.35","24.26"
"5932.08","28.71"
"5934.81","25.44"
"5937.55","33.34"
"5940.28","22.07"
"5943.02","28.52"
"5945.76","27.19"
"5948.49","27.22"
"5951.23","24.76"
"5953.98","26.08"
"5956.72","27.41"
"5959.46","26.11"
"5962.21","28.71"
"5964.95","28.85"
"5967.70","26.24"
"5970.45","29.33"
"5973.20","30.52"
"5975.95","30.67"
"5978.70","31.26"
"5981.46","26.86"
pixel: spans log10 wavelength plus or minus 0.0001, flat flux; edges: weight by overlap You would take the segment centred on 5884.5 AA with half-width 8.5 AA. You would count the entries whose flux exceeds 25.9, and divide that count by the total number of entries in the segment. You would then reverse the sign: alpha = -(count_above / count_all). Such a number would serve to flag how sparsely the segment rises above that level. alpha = -0.3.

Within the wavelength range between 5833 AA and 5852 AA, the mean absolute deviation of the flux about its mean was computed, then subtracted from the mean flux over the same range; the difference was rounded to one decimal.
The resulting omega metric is 26.6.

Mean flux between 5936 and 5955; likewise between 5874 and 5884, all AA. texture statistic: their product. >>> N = 709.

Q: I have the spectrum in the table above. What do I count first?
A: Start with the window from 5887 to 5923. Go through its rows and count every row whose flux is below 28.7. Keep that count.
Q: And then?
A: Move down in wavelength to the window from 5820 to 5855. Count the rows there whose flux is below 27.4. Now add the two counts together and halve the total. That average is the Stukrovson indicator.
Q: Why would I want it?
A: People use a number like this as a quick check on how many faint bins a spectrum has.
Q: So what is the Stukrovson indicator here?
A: 6.5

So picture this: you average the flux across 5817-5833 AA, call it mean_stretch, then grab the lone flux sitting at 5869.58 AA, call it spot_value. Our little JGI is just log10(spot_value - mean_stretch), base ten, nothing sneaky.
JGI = 0.4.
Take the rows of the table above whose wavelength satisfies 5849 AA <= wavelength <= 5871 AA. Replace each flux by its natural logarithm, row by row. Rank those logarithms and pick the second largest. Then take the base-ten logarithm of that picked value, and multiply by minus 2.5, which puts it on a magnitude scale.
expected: -1.317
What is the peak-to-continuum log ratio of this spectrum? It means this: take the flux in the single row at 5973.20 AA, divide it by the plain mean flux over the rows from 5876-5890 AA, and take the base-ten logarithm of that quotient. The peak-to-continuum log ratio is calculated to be 0.08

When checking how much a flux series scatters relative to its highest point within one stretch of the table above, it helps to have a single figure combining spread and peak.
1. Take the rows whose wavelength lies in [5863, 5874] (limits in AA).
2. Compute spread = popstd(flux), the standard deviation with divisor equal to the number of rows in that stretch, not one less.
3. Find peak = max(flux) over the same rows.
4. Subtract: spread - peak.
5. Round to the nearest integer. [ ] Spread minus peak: -32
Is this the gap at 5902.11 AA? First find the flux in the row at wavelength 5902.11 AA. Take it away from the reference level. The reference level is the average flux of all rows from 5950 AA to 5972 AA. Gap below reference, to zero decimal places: -3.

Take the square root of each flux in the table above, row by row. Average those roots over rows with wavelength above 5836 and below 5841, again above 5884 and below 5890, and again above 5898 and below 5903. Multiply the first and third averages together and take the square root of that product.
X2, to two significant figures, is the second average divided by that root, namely 0.93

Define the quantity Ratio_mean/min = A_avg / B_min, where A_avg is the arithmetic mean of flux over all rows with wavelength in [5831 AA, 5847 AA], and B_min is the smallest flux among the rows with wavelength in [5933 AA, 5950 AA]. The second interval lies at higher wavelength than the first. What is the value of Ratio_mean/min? 1.29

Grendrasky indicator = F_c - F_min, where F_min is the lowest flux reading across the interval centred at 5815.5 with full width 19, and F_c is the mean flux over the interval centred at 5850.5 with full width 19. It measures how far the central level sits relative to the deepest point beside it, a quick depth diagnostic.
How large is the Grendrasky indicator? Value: 10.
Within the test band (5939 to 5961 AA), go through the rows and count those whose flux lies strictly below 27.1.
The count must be 4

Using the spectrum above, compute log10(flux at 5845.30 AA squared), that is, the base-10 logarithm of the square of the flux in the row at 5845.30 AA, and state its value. 3.04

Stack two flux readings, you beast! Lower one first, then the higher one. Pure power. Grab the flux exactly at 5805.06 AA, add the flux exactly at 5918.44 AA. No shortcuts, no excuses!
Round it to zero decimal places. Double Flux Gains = 49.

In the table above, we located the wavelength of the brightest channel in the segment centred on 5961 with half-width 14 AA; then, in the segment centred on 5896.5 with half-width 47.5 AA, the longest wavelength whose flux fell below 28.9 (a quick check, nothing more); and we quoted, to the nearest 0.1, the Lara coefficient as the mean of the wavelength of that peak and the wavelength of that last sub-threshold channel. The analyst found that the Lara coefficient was 5958.1 AA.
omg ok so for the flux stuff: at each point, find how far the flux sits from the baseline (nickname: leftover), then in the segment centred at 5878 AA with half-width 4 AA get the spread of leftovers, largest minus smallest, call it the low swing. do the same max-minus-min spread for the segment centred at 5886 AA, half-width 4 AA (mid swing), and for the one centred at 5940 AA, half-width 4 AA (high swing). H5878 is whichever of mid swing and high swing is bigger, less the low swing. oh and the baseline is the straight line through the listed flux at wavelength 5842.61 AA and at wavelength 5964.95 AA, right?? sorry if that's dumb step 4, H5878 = 10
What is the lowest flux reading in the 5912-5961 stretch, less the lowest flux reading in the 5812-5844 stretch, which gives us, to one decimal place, 2.9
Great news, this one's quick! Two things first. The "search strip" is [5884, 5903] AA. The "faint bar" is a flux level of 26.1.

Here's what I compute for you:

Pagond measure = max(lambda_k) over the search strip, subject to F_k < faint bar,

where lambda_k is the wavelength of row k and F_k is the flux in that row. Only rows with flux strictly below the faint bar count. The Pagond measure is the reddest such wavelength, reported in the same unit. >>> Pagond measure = 5899.39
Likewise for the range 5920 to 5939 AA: 5934.81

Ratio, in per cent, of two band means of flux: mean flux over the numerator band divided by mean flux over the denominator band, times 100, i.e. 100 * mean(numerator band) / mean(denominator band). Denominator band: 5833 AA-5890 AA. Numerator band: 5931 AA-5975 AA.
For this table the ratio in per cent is 100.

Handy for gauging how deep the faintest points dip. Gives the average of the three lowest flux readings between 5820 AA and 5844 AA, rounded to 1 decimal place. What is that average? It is 23.4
